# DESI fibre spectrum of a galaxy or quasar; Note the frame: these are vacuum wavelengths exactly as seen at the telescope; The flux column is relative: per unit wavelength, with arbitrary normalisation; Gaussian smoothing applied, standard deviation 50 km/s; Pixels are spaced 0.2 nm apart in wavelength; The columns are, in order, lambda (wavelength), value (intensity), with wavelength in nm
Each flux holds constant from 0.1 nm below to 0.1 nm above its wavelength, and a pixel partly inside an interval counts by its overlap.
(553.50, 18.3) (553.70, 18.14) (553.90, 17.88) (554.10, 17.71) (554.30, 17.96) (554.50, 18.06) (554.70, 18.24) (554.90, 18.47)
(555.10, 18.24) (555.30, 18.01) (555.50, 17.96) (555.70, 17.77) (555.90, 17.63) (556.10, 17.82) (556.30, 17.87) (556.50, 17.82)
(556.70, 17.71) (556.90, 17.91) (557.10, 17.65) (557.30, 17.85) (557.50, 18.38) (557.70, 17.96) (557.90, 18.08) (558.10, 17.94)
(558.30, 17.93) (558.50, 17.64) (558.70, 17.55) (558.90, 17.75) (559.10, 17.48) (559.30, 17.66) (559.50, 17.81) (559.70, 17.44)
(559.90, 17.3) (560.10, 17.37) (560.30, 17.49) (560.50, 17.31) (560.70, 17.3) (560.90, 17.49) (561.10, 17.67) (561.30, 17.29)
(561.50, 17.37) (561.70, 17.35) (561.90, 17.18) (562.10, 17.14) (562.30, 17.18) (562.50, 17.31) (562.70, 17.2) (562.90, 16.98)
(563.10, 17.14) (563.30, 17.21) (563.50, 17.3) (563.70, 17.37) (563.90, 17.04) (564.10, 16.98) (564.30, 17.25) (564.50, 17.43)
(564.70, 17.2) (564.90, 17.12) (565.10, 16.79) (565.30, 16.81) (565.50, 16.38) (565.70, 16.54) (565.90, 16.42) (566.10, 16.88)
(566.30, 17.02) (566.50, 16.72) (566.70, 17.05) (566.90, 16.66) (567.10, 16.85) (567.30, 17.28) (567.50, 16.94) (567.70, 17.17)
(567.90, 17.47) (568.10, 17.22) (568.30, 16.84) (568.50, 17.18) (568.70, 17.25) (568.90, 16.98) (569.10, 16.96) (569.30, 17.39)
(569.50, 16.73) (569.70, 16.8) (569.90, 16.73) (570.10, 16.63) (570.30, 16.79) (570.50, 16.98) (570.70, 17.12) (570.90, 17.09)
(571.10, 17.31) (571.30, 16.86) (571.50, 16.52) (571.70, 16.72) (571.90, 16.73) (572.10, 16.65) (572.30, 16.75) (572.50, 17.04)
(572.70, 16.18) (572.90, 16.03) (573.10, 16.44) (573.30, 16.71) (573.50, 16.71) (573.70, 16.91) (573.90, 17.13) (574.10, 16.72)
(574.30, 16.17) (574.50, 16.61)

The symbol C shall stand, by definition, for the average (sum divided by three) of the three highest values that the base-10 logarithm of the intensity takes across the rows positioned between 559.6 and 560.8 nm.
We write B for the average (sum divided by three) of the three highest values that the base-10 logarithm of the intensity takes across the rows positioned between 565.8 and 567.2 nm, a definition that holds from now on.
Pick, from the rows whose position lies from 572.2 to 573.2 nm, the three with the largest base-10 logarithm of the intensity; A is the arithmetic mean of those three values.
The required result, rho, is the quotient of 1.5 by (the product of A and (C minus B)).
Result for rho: 108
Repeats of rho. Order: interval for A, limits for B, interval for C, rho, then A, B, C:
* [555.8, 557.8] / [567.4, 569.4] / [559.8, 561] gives 597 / 1.26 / 1.24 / 1.24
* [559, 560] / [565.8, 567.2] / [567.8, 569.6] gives 123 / 1.25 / 1.23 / 1.24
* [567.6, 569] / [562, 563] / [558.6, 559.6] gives 96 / 1.24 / 1.24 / 1.25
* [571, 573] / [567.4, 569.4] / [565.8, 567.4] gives -191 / 1.23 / 1.24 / 1.23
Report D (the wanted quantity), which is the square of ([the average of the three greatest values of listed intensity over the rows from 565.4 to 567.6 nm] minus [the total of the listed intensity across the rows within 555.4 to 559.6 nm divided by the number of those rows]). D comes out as 0.49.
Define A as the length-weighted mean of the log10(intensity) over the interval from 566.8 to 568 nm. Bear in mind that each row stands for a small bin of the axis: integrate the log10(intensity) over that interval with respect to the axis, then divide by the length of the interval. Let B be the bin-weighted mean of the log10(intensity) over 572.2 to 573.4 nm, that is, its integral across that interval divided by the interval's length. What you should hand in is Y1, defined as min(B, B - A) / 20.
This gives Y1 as -0.0007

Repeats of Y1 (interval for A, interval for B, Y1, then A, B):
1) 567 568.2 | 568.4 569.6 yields -0.0001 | 1.23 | 1.23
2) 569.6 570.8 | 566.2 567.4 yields 0.0001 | 1.23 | 1.23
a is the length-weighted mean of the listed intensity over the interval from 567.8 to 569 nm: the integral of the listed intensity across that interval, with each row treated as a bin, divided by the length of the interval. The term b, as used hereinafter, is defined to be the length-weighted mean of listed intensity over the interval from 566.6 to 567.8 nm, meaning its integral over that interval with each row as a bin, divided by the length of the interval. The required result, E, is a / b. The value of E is 1.01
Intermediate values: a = 17.2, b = 16.99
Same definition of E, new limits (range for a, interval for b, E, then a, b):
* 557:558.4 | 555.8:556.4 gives 1.01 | 18.0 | 17.77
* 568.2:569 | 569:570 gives 1.01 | 17.1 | 16.92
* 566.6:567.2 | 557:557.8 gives 0.94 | 16.9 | 17.96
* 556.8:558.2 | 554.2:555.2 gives 0.99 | 18.0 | 18.19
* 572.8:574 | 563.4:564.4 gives 0.97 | 16.7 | 17.19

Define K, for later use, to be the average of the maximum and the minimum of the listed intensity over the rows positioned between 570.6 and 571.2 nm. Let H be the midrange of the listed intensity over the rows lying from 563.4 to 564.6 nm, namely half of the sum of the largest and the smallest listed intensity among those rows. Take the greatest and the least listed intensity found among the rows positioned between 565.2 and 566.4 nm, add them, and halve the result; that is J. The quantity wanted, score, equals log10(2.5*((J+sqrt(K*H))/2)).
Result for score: 1.627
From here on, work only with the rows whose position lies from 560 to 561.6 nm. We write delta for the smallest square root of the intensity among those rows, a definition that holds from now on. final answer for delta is 4.16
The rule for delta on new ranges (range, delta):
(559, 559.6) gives 4.18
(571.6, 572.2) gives 4.08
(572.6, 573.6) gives 4.00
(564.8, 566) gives 4.05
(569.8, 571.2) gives 4.08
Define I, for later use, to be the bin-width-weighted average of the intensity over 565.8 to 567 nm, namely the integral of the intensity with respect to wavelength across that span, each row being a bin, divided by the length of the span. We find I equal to 16.8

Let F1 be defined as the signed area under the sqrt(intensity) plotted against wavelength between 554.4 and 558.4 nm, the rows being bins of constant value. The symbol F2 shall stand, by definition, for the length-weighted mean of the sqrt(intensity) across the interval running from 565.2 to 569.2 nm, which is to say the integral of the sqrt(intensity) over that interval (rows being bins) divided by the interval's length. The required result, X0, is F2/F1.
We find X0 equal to 0.243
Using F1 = 17.0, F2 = 4.11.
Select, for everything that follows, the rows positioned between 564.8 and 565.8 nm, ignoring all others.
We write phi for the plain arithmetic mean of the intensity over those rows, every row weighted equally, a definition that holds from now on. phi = 16.7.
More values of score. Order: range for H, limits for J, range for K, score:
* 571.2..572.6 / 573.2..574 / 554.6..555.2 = 1.634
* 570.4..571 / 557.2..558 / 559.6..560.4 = 1.645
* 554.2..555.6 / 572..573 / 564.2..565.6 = 1.629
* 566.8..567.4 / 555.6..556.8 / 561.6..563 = 1.639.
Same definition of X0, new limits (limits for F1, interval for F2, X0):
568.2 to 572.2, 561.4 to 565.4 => 0.252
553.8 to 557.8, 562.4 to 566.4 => 0.243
